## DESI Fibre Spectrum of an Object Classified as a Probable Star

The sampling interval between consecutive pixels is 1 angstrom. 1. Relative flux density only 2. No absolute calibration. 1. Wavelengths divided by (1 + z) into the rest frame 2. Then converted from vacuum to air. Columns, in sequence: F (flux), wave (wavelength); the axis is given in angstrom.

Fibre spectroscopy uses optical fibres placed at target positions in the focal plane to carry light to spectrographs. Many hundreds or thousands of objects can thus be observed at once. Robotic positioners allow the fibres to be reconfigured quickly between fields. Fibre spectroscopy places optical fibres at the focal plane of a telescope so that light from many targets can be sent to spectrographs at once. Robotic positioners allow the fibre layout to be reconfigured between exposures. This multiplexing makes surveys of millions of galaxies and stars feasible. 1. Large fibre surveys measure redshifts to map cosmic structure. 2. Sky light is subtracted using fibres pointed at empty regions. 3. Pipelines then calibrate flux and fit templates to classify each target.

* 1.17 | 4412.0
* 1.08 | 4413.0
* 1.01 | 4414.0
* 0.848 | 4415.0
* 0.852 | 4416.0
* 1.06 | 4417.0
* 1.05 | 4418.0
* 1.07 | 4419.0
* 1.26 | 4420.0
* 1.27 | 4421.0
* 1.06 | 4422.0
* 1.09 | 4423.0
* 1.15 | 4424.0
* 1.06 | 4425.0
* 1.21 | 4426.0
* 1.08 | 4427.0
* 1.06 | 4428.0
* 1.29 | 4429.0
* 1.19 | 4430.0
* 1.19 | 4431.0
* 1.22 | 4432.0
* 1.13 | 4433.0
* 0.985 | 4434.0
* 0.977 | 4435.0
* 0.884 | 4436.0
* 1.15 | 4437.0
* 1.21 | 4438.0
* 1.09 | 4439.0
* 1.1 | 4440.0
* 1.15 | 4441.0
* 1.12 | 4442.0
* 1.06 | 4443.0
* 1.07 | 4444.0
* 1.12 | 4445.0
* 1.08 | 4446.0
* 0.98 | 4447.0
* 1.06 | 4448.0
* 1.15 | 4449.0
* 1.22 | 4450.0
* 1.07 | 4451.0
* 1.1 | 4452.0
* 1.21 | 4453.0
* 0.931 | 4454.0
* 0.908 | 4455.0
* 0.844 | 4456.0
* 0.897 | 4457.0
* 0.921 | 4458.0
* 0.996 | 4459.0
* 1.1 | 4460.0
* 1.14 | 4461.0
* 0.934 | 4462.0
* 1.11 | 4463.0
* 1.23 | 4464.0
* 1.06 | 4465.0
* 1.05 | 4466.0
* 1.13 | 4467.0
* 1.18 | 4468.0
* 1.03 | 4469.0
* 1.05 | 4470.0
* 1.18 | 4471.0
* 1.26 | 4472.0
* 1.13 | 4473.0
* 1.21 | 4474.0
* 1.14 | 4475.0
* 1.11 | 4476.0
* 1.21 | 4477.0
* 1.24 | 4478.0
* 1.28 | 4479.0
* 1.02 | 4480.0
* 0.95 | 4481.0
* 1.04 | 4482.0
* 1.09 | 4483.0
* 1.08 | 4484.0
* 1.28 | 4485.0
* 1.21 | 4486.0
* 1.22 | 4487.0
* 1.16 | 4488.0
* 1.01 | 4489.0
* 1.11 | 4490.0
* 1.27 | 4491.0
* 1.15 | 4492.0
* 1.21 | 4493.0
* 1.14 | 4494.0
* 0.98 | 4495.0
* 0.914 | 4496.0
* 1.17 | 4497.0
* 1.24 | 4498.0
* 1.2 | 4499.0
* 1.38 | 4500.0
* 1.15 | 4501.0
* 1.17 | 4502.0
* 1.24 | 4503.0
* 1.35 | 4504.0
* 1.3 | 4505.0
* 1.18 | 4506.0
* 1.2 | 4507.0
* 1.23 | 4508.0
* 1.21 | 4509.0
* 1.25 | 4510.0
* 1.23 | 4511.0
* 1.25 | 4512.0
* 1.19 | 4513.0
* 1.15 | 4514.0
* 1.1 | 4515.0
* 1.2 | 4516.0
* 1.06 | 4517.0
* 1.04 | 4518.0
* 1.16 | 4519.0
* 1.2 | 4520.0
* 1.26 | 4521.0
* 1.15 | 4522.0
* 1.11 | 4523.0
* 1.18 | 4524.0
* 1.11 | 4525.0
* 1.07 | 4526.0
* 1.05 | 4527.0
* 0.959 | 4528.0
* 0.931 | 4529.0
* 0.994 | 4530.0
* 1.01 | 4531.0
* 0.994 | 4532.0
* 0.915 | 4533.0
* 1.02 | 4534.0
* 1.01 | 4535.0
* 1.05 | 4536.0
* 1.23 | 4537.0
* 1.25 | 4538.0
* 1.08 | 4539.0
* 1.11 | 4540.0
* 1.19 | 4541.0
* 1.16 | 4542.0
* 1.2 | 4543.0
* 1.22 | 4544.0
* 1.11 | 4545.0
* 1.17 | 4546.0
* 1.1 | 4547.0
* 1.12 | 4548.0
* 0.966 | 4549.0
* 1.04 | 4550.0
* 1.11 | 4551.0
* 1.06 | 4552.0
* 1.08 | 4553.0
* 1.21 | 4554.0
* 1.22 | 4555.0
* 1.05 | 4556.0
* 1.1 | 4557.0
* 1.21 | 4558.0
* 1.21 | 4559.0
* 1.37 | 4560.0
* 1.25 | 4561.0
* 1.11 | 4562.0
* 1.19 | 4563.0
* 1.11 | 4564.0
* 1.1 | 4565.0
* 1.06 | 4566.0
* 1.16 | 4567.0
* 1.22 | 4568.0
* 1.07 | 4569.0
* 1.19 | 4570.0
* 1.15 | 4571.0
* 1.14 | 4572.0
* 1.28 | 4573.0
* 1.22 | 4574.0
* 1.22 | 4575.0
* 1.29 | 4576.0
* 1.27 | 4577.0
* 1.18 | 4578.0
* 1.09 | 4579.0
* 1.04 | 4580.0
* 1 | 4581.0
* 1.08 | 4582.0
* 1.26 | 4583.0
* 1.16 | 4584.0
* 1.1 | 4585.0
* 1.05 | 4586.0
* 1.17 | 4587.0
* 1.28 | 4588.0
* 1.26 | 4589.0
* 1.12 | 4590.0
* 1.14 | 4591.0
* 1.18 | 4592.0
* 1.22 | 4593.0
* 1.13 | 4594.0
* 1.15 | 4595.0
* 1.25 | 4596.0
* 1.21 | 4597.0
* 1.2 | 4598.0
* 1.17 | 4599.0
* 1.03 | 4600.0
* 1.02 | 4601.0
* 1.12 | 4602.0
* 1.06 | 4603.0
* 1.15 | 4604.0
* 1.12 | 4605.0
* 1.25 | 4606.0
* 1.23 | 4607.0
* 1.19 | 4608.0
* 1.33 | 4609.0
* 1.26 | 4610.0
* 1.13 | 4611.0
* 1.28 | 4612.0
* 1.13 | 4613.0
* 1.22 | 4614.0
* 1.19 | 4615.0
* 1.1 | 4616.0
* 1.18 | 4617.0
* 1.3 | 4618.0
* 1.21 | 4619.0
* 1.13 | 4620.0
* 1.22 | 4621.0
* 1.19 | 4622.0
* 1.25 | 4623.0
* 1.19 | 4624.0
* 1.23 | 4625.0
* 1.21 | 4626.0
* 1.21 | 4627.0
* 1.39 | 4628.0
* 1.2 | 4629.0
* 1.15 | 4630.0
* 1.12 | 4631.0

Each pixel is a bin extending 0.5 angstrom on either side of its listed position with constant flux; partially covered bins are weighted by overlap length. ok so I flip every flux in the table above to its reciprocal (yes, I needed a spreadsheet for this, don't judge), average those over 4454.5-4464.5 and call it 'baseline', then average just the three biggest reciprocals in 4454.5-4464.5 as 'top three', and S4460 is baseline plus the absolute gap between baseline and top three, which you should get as 1.13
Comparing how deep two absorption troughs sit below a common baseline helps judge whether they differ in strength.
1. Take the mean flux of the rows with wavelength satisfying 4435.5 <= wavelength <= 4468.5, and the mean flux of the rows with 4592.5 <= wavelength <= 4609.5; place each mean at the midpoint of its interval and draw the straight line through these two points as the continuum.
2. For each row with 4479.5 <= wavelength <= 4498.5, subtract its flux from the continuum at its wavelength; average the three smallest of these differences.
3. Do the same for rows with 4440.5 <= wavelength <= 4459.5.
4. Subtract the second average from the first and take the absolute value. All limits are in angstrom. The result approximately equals 0.041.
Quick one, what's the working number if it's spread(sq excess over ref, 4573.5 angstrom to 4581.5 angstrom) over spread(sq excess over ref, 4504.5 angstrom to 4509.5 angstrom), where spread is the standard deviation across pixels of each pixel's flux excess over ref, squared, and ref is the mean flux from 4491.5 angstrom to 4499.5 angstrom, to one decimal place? 0.8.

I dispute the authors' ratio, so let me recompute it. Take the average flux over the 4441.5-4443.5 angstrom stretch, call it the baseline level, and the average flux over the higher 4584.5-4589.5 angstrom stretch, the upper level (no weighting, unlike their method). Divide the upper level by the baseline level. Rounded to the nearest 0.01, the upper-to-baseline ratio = 1.08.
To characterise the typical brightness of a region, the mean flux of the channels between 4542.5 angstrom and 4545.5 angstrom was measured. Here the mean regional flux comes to 1.18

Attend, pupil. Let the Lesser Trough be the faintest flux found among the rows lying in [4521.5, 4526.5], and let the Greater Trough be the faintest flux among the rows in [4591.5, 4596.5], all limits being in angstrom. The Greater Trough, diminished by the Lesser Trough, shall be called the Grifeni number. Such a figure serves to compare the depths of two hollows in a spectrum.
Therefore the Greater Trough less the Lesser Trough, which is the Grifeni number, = 0.060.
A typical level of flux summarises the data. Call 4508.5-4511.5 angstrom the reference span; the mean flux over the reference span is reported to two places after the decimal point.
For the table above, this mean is 1.23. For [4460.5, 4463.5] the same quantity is 1.06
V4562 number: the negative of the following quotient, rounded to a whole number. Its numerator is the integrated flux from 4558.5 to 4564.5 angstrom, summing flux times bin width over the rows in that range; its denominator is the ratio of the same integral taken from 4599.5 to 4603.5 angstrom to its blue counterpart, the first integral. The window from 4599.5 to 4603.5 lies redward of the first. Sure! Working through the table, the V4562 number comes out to -12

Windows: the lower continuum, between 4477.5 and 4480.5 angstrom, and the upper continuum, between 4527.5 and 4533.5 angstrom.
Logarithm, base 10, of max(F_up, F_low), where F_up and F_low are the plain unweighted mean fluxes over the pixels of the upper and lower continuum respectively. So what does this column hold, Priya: 0.072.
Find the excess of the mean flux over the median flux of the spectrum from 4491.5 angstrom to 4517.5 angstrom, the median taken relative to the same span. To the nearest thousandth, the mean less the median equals -0.014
